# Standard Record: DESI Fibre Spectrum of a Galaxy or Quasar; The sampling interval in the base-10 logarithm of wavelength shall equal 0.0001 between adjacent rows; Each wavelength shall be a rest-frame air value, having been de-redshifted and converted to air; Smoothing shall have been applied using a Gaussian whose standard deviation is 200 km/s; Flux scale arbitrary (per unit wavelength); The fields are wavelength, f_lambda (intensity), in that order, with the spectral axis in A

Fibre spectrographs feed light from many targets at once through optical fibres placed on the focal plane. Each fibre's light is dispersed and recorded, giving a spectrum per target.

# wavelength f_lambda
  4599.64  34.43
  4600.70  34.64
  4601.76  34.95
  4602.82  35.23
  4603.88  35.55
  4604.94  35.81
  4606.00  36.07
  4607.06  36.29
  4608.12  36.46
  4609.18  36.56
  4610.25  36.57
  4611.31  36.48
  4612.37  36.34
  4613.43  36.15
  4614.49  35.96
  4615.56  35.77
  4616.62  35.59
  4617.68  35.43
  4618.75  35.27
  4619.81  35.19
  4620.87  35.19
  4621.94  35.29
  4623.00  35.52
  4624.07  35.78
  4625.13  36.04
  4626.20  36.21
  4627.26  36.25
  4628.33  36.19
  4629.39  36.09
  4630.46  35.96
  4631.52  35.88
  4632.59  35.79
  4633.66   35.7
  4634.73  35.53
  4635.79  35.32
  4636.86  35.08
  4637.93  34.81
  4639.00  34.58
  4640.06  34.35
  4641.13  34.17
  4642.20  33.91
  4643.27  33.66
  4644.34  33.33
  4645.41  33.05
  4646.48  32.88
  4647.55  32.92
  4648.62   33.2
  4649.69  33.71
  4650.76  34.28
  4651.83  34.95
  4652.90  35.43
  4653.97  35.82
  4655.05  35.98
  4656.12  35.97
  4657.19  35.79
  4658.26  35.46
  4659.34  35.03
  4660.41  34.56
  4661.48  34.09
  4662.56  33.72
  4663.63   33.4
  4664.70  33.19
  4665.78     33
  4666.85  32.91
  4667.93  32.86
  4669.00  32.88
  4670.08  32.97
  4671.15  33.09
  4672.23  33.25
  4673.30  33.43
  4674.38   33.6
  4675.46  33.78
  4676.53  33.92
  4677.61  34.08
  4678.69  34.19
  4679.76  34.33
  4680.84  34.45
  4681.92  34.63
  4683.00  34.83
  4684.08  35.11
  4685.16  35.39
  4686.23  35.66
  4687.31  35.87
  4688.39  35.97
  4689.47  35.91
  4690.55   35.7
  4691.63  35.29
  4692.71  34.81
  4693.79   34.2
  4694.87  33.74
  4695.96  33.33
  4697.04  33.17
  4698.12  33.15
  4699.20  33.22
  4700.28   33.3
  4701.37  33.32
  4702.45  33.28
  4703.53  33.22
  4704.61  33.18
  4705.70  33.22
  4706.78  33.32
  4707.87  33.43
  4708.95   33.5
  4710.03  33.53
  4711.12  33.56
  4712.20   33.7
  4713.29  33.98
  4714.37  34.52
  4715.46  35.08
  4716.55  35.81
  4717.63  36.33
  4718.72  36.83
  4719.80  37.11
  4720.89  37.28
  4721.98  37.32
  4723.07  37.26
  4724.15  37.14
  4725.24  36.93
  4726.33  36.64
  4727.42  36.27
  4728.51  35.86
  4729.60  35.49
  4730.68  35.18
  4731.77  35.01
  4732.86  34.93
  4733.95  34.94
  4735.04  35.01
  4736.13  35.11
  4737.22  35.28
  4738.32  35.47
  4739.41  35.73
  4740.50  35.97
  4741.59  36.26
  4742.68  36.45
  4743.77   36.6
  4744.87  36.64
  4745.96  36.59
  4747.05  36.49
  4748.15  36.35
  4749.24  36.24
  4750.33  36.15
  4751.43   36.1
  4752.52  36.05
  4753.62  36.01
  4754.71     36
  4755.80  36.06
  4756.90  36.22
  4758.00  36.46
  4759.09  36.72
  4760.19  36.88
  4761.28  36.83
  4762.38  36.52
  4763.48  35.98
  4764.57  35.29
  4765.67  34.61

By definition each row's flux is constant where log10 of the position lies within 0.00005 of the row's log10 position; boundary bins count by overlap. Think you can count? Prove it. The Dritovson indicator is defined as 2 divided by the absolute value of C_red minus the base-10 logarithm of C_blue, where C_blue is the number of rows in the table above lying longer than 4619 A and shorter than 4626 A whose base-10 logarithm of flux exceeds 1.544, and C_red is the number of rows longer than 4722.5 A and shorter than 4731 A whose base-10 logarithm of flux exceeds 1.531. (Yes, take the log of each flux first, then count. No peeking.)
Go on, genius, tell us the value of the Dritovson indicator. 0.3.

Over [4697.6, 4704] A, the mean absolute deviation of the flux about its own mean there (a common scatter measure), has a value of 0.05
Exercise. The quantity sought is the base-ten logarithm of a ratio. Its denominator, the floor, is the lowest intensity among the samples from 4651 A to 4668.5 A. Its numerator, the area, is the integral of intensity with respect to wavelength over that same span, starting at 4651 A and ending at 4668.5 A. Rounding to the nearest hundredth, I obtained 1.26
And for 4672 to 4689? 1.25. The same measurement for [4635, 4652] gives 1.25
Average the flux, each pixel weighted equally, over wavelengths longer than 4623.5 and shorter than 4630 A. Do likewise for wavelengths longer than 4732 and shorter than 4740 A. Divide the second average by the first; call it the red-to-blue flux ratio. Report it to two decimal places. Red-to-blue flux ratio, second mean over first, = 0.98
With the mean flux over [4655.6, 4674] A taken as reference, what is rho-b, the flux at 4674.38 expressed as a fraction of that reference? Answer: 0.99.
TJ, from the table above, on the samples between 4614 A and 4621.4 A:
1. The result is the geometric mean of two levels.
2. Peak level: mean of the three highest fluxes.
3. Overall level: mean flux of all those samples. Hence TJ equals 35.6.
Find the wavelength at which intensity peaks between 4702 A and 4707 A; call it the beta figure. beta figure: 4706.78 A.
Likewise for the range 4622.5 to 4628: 4627.26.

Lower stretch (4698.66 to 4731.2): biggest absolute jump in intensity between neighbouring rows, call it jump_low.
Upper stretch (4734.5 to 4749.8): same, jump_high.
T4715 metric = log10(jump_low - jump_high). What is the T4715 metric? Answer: -0.36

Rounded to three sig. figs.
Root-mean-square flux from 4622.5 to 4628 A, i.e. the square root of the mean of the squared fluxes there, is 36.0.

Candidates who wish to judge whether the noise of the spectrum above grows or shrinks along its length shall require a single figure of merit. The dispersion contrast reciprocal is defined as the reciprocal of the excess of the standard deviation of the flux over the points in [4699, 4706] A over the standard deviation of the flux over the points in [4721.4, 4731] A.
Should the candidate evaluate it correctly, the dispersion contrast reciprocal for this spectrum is -1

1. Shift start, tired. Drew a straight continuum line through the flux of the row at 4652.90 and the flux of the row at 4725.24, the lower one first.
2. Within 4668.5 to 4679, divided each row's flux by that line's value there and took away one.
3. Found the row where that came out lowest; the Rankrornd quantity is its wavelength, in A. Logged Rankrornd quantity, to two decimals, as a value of 4669.00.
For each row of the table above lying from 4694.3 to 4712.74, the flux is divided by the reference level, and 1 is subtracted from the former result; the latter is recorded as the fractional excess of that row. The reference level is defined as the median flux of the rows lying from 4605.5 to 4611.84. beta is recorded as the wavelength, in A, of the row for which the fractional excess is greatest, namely 4694.87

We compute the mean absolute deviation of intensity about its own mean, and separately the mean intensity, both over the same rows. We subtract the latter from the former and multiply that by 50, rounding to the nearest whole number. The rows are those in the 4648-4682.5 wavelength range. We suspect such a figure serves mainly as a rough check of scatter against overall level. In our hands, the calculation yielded -1665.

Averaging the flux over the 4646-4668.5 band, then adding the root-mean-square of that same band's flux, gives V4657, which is 68.5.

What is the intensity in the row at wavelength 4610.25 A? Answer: 36.57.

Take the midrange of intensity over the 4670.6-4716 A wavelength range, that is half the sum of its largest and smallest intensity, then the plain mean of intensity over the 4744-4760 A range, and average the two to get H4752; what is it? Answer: 35.4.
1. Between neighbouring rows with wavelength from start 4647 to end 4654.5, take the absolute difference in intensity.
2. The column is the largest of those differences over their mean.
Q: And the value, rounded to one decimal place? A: 1.4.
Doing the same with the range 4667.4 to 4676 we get 1.4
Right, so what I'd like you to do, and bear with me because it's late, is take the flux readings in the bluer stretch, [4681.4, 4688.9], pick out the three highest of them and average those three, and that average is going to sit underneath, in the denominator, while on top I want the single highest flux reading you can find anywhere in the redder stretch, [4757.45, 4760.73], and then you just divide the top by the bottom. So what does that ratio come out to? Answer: 1.03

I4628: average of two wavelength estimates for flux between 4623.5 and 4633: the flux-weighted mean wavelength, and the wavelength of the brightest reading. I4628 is 4627.8 A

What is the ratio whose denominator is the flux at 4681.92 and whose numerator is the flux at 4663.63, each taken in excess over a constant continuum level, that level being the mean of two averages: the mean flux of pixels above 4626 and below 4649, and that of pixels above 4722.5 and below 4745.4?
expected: 2.7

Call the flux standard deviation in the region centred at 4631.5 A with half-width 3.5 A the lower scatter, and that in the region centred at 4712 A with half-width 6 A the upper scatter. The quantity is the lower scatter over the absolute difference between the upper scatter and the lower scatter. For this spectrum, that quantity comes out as 0.3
